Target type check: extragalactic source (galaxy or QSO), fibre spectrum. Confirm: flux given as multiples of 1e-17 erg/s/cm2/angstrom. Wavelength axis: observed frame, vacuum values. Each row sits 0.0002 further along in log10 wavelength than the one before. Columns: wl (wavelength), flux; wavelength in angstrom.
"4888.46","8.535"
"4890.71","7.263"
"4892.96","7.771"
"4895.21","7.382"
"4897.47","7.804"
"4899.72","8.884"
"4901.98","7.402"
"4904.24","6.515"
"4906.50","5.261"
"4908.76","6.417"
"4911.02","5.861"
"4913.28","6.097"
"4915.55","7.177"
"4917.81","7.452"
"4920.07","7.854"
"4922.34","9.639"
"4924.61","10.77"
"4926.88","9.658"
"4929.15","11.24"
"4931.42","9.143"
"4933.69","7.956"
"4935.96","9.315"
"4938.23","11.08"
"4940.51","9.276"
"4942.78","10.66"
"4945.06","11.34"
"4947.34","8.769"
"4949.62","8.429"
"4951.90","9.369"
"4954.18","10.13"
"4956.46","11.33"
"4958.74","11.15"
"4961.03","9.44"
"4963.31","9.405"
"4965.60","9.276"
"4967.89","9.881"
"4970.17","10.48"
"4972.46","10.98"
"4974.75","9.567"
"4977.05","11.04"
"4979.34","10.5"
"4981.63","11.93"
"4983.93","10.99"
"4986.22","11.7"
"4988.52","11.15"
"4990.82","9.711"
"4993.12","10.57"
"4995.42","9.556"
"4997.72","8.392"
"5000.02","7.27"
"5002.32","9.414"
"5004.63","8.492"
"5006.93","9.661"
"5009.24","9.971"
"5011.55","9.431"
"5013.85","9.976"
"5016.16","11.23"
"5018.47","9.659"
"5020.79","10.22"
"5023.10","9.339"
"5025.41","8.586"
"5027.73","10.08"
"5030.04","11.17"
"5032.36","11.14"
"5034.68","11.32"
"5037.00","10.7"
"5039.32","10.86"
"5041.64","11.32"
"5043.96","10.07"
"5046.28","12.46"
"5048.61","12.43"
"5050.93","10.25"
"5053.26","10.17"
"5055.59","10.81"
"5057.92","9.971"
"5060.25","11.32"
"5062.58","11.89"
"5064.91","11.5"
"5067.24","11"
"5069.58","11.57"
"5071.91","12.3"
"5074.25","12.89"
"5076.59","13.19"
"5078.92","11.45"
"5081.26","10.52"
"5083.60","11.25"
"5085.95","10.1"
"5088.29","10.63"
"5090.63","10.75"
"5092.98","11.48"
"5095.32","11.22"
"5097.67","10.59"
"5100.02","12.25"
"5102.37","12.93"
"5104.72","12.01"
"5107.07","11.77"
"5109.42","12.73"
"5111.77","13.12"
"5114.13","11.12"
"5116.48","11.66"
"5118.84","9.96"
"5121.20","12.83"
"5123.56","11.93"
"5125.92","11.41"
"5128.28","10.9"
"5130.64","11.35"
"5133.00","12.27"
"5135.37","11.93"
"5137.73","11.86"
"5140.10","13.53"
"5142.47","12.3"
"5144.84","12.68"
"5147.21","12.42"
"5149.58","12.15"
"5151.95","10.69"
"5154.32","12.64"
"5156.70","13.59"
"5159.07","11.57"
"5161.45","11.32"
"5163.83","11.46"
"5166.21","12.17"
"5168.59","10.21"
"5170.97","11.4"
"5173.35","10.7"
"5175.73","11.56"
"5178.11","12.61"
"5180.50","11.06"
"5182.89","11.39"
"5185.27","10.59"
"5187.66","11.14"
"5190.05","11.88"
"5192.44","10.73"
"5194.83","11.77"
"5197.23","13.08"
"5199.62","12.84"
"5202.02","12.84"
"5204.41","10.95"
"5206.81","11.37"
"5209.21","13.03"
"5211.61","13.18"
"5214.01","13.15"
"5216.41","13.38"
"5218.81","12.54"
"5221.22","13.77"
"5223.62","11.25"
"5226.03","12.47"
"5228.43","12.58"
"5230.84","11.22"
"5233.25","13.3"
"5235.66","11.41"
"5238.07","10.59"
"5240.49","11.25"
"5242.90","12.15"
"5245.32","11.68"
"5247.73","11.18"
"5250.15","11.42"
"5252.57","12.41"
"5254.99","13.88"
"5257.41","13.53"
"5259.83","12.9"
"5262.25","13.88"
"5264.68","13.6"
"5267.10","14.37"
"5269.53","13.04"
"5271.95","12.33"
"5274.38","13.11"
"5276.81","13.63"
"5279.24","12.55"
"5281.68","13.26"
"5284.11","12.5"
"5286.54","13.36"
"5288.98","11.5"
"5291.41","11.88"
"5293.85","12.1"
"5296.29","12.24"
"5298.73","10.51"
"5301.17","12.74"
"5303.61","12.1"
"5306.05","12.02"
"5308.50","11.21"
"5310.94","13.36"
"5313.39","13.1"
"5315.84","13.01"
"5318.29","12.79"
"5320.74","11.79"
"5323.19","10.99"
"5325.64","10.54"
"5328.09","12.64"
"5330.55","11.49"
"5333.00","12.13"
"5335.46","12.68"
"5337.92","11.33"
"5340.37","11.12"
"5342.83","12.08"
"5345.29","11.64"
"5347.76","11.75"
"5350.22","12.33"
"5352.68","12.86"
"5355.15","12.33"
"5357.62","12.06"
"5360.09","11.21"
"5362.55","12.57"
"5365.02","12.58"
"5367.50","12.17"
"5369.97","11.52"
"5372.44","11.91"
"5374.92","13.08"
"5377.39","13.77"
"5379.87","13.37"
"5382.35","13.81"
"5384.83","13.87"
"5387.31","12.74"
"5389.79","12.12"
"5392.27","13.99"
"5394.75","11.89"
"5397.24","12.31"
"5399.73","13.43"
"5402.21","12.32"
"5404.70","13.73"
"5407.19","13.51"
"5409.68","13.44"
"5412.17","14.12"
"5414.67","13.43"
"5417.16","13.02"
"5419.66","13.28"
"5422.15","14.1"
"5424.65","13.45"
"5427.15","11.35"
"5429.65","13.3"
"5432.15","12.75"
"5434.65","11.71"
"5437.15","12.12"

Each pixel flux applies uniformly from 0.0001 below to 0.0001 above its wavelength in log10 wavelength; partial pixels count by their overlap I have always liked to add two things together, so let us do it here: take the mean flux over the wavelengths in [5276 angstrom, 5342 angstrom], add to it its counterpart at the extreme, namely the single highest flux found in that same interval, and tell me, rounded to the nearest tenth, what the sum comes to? 25.8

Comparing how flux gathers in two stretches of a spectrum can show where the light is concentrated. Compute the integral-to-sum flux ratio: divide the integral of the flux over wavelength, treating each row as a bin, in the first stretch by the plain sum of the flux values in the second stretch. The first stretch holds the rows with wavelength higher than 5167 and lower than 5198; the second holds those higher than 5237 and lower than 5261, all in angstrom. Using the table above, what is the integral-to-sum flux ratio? 2.9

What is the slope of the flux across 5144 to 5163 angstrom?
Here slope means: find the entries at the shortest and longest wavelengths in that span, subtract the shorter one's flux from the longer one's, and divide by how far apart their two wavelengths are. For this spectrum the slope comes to -0.08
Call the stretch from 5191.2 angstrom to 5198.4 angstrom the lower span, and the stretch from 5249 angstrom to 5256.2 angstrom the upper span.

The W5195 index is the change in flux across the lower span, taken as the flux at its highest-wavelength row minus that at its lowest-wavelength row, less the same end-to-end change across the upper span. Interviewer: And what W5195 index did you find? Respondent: -0.11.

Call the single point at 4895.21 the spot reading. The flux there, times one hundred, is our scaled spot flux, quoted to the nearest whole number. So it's 738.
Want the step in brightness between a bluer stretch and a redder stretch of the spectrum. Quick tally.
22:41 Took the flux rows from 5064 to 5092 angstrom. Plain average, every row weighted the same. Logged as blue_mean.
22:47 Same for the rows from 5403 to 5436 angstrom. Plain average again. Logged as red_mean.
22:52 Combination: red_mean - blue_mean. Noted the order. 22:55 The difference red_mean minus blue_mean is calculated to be 1.7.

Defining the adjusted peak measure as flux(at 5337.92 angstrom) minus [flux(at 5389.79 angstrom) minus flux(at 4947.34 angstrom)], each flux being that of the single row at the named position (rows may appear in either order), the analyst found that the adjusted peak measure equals 8.0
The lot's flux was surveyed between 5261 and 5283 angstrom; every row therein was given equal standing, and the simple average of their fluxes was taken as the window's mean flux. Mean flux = 13.3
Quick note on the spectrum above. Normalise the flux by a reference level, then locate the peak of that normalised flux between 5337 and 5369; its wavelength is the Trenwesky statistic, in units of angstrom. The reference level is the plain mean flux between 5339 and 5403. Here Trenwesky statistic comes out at 5352.68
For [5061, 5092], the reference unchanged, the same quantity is 5076.59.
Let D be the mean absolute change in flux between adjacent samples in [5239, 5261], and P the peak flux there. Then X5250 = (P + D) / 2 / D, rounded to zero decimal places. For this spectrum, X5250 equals 11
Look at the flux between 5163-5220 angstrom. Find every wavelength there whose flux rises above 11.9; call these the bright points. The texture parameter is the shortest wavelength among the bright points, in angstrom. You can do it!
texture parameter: 5166.21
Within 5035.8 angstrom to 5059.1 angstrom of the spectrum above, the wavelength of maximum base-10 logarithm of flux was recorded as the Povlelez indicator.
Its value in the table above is 5046.28 angstrom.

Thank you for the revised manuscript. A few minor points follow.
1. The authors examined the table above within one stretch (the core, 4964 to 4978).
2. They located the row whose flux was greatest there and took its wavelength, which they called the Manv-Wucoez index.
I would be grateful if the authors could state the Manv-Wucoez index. 4977.05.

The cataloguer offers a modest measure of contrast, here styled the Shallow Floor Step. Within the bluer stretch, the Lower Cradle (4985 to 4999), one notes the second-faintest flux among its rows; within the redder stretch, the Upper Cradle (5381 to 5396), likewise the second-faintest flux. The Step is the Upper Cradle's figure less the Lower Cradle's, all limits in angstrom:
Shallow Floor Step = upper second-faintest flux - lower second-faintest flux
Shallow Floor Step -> 2.6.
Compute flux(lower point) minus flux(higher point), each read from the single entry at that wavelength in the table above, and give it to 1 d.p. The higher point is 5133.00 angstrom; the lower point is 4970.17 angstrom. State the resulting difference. -1.8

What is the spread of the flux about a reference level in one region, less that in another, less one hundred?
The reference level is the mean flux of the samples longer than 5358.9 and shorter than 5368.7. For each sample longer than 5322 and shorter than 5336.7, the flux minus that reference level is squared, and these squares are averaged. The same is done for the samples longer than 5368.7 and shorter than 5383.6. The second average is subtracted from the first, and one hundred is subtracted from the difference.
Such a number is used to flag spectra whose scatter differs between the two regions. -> -101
